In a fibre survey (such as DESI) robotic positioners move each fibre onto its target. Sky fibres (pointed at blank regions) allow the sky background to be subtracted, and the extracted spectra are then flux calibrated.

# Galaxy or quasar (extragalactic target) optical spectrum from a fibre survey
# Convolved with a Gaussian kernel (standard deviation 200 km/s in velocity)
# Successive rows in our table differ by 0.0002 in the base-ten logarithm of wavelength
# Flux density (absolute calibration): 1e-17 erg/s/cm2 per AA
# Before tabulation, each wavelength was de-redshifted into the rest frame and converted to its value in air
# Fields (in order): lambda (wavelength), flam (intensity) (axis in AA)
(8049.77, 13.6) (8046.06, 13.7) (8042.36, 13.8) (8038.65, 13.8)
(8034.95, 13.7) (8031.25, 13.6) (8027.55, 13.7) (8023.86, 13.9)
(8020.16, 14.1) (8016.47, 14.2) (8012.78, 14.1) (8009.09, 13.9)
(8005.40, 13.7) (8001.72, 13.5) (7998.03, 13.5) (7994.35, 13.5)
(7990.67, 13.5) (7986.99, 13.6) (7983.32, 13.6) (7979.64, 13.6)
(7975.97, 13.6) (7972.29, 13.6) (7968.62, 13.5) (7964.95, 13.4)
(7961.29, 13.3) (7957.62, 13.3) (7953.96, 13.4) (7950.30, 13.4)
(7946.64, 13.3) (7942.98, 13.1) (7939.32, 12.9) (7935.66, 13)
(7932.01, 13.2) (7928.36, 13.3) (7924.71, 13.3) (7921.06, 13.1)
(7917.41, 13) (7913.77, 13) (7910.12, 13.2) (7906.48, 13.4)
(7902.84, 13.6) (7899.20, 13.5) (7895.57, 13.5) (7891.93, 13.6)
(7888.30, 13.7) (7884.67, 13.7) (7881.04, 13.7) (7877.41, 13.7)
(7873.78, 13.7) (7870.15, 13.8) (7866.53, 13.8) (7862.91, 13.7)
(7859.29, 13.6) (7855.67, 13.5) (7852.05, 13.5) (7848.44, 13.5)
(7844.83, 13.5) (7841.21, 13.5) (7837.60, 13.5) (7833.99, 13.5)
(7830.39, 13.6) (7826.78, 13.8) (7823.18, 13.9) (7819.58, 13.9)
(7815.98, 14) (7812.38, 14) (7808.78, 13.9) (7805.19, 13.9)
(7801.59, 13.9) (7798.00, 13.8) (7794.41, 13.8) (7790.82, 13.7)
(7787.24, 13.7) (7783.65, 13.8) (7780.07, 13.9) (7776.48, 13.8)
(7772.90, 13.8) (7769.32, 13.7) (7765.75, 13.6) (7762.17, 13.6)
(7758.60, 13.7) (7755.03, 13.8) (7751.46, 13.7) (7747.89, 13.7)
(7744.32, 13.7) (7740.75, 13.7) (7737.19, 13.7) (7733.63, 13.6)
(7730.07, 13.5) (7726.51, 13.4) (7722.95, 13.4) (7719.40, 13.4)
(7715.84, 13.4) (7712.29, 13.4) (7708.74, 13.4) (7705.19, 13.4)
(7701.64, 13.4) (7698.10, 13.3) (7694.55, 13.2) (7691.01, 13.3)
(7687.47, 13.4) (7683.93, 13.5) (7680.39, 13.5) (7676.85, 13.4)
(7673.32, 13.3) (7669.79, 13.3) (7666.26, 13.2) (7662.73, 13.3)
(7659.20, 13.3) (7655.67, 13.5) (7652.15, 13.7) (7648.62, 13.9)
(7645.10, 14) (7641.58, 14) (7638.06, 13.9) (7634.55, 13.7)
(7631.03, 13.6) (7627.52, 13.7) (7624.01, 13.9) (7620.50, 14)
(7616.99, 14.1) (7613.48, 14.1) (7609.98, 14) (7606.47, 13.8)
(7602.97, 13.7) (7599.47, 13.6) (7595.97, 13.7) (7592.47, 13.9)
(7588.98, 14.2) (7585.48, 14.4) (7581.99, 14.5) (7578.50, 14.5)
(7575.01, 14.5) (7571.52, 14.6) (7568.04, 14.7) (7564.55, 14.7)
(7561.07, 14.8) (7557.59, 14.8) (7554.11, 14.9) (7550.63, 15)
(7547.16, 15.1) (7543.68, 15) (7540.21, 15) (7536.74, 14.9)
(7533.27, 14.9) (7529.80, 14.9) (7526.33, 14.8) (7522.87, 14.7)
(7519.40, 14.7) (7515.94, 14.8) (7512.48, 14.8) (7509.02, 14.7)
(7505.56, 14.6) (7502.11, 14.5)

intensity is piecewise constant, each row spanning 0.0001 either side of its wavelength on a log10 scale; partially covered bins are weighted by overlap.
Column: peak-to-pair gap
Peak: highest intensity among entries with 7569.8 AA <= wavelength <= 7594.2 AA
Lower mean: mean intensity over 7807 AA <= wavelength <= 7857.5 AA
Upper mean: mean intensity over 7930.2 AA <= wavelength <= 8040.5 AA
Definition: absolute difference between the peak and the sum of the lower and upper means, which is 12.6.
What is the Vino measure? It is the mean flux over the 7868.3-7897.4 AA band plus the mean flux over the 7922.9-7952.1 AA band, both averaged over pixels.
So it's 26.9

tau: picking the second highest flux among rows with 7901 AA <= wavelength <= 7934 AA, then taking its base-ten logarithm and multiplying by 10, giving 11.27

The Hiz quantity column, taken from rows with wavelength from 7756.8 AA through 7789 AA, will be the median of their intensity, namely 13.7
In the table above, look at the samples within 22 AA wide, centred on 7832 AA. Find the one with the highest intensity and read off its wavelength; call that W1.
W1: 7823.18 AA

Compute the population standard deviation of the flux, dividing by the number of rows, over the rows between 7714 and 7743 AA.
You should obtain 0.13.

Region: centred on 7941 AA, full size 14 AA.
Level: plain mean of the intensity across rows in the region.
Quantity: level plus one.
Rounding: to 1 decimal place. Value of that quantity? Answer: 14.1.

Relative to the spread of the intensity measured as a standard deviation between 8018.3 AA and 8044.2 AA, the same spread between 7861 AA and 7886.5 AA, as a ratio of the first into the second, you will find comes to 0.30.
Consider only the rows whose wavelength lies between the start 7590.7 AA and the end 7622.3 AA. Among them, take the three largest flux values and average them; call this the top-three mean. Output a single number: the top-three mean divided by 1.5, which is 9.38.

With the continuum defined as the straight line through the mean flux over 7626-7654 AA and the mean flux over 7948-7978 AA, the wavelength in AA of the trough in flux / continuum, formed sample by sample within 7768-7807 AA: 7769.32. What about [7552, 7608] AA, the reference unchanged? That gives 7599.47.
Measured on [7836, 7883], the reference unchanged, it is 7837.60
